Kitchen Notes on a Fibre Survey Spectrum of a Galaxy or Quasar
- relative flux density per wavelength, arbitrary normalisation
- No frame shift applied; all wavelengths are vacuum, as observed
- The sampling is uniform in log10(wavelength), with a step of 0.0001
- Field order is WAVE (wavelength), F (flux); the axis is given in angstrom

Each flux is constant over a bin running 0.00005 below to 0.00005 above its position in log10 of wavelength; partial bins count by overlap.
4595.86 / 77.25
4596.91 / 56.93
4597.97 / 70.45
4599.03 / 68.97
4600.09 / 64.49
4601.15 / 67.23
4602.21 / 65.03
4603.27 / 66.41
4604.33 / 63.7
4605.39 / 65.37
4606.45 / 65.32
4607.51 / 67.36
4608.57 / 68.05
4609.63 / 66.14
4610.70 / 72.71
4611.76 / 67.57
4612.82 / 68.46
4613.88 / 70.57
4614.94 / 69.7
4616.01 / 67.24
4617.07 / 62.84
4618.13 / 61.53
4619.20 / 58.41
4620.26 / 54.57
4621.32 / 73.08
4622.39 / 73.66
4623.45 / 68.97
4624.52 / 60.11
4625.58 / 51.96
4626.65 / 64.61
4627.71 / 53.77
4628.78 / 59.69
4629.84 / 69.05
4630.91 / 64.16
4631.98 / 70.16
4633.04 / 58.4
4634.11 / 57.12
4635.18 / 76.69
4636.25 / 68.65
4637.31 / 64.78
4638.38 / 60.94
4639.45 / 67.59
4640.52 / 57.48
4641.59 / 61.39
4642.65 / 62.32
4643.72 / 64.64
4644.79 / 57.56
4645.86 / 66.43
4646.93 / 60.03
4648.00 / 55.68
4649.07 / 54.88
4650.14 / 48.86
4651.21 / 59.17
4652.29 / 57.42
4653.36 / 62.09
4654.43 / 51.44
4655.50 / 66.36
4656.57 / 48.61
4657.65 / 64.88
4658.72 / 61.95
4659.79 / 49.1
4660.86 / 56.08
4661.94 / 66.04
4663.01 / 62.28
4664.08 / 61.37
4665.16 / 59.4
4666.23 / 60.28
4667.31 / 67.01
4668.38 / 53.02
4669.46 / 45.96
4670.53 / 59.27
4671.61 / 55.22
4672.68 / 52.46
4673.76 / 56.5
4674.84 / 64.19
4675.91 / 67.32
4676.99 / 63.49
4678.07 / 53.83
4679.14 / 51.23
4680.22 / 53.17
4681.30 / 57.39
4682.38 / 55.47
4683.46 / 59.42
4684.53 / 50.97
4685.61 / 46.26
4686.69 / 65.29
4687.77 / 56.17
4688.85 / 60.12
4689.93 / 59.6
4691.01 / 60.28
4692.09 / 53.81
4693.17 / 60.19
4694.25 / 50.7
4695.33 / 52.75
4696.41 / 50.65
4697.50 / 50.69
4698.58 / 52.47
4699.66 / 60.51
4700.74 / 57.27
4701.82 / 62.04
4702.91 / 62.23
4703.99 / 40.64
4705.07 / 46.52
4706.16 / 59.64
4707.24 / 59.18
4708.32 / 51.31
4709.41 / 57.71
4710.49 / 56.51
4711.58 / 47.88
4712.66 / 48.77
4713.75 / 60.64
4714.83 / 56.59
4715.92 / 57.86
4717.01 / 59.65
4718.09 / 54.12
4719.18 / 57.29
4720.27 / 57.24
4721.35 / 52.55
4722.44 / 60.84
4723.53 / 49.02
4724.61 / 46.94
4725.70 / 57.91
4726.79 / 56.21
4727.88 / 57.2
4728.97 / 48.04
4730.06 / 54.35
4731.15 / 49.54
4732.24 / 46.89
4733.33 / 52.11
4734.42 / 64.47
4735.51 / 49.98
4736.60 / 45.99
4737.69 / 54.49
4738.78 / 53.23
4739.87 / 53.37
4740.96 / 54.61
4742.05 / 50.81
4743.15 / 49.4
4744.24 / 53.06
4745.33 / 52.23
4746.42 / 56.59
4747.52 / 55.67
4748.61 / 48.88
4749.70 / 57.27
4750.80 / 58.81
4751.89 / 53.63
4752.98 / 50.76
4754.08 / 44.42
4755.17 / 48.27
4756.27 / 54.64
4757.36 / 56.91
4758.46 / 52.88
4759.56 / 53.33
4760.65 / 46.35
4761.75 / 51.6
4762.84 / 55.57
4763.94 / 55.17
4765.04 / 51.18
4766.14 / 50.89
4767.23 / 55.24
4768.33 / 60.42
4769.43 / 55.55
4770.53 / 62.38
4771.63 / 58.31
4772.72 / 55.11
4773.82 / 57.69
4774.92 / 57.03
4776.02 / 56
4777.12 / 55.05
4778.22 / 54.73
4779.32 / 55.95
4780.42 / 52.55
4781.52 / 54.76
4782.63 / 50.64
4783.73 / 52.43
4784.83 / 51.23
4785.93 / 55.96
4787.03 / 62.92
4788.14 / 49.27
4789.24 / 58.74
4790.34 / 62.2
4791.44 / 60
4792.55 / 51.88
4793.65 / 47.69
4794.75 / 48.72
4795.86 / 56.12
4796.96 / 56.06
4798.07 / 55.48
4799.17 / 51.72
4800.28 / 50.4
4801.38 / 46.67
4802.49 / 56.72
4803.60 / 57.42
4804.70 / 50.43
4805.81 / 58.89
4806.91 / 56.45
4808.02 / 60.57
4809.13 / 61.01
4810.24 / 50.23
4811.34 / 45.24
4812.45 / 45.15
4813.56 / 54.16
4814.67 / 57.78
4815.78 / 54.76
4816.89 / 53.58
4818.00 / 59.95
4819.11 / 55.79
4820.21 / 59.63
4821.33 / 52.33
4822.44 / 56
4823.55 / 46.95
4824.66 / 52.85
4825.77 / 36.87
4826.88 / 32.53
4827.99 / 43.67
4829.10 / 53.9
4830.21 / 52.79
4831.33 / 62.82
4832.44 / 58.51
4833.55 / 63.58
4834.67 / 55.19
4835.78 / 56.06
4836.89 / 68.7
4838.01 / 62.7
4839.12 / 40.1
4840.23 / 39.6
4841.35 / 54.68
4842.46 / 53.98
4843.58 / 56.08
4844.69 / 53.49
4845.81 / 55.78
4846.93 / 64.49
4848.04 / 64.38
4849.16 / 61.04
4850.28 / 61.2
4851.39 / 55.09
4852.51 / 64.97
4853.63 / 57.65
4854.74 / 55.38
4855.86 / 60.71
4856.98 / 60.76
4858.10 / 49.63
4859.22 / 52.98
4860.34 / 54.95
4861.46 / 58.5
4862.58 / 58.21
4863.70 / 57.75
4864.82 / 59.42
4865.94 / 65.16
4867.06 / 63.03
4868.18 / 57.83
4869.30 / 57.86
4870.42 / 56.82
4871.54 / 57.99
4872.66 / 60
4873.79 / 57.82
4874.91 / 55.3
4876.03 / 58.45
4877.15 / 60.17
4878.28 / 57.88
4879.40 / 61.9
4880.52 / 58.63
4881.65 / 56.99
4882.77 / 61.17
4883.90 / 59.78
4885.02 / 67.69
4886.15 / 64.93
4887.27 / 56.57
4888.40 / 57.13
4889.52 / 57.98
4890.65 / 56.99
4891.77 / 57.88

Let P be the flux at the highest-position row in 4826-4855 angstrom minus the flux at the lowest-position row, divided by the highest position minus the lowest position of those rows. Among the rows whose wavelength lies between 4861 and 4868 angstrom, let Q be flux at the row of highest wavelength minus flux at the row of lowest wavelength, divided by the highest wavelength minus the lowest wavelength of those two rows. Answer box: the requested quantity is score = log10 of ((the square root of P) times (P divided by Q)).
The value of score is 0.0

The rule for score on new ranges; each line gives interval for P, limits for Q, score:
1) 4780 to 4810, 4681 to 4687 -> -1.0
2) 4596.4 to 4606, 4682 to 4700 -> 0.5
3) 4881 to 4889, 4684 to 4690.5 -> -2.7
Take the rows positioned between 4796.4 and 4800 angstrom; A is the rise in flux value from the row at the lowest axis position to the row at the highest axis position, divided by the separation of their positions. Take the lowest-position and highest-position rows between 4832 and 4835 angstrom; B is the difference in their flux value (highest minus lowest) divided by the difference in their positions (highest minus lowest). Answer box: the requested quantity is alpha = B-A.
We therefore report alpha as 0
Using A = -2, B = -1.5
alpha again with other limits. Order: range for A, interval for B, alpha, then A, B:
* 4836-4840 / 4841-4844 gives 13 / -13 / 0.6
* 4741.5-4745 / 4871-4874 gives -1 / 1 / -0.1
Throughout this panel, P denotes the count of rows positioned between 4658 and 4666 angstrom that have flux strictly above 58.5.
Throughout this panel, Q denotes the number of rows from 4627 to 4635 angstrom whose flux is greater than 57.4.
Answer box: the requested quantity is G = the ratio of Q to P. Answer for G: 1.0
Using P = 5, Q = 5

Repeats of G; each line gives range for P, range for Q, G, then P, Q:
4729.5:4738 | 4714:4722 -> 2.0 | 1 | 2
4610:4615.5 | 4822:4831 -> 0.0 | 5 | 0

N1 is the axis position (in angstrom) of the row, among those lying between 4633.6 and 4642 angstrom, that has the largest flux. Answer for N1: 4635.18 angstrom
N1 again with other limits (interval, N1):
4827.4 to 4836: 4833.55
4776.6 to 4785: 4779.32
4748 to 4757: 4750.80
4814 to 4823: 4818.00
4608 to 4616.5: 4610.70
